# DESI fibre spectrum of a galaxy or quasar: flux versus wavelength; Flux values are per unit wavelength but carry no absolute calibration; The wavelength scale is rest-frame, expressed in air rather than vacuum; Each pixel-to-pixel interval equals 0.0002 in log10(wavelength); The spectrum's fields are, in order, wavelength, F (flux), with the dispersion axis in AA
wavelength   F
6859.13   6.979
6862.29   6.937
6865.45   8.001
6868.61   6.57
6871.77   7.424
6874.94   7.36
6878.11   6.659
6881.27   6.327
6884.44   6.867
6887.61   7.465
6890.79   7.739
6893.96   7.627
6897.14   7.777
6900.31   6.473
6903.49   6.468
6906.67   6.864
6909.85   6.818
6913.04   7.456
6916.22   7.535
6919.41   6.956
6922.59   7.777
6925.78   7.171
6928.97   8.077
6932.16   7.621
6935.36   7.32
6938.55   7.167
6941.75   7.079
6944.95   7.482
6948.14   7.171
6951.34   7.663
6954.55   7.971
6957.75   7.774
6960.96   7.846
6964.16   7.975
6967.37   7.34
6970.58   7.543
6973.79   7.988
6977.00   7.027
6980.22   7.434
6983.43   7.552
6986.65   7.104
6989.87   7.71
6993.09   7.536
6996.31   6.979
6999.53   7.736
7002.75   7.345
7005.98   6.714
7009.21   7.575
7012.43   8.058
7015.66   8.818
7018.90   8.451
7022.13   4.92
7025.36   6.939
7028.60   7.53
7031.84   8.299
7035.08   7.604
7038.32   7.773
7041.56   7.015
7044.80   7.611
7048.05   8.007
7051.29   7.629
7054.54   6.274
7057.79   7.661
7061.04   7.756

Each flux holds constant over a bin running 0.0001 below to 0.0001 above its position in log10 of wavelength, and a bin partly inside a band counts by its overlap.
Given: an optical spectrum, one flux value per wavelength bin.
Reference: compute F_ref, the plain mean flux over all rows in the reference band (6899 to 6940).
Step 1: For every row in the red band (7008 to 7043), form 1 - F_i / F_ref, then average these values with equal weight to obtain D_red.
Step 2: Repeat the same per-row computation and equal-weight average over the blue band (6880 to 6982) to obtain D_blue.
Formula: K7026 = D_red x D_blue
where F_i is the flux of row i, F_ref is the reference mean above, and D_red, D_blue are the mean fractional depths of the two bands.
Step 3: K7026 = 0.0010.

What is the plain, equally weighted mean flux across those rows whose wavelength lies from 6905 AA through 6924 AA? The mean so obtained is 7.23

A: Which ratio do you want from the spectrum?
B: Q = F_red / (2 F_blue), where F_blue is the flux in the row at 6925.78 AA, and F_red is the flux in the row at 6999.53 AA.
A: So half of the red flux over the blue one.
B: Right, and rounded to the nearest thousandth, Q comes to 0.539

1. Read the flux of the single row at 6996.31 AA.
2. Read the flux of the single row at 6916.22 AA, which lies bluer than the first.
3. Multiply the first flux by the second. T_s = 52.6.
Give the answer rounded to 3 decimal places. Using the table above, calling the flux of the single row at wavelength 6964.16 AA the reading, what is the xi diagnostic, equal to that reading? 7.975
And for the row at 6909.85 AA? 6.818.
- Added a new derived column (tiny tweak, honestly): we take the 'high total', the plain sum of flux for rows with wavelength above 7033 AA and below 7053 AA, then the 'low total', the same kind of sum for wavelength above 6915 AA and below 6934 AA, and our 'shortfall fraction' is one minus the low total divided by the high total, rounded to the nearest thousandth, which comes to 0.011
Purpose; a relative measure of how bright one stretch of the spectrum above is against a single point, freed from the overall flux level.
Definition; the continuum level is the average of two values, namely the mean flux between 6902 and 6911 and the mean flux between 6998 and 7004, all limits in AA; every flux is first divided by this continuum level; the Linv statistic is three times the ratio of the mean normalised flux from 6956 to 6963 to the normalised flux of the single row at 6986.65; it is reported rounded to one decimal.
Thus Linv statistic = 3.3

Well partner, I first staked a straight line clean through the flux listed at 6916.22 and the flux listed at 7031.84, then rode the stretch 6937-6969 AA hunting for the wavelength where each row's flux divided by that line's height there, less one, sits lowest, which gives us 6941.75 AA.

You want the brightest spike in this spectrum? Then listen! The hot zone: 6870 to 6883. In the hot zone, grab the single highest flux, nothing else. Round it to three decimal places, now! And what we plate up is 7.424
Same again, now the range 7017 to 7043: 8.451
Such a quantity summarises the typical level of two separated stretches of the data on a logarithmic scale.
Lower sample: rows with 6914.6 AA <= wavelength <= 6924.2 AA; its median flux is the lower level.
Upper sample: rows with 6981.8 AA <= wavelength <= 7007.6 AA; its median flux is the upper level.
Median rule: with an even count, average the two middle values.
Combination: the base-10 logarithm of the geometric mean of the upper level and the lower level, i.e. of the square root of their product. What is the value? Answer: 0.874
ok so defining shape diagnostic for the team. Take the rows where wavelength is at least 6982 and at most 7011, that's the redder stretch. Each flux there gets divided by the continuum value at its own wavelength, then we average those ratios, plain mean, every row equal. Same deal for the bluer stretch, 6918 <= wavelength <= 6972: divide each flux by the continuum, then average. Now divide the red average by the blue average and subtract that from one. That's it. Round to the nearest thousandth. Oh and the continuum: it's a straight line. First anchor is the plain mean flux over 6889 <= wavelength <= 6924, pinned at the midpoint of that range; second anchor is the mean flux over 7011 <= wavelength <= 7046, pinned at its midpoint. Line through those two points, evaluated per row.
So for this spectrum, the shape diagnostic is 0.039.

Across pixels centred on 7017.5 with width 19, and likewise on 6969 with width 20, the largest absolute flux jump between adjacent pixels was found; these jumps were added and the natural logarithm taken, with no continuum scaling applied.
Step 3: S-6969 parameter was 1.5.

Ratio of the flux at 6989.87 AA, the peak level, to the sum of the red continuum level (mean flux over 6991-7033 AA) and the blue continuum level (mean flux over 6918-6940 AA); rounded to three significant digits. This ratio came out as 0.518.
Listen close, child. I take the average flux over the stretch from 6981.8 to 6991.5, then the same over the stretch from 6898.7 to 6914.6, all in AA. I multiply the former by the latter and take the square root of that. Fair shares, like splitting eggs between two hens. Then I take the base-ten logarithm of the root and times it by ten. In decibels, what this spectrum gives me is 8.53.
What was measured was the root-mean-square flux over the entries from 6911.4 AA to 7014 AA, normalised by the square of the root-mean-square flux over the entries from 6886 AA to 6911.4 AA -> 0.146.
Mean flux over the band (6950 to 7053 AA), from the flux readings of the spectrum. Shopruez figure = 7.5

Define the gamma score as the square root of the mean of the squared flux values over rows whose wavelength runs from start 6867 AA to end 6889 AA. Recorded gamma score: 6.97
